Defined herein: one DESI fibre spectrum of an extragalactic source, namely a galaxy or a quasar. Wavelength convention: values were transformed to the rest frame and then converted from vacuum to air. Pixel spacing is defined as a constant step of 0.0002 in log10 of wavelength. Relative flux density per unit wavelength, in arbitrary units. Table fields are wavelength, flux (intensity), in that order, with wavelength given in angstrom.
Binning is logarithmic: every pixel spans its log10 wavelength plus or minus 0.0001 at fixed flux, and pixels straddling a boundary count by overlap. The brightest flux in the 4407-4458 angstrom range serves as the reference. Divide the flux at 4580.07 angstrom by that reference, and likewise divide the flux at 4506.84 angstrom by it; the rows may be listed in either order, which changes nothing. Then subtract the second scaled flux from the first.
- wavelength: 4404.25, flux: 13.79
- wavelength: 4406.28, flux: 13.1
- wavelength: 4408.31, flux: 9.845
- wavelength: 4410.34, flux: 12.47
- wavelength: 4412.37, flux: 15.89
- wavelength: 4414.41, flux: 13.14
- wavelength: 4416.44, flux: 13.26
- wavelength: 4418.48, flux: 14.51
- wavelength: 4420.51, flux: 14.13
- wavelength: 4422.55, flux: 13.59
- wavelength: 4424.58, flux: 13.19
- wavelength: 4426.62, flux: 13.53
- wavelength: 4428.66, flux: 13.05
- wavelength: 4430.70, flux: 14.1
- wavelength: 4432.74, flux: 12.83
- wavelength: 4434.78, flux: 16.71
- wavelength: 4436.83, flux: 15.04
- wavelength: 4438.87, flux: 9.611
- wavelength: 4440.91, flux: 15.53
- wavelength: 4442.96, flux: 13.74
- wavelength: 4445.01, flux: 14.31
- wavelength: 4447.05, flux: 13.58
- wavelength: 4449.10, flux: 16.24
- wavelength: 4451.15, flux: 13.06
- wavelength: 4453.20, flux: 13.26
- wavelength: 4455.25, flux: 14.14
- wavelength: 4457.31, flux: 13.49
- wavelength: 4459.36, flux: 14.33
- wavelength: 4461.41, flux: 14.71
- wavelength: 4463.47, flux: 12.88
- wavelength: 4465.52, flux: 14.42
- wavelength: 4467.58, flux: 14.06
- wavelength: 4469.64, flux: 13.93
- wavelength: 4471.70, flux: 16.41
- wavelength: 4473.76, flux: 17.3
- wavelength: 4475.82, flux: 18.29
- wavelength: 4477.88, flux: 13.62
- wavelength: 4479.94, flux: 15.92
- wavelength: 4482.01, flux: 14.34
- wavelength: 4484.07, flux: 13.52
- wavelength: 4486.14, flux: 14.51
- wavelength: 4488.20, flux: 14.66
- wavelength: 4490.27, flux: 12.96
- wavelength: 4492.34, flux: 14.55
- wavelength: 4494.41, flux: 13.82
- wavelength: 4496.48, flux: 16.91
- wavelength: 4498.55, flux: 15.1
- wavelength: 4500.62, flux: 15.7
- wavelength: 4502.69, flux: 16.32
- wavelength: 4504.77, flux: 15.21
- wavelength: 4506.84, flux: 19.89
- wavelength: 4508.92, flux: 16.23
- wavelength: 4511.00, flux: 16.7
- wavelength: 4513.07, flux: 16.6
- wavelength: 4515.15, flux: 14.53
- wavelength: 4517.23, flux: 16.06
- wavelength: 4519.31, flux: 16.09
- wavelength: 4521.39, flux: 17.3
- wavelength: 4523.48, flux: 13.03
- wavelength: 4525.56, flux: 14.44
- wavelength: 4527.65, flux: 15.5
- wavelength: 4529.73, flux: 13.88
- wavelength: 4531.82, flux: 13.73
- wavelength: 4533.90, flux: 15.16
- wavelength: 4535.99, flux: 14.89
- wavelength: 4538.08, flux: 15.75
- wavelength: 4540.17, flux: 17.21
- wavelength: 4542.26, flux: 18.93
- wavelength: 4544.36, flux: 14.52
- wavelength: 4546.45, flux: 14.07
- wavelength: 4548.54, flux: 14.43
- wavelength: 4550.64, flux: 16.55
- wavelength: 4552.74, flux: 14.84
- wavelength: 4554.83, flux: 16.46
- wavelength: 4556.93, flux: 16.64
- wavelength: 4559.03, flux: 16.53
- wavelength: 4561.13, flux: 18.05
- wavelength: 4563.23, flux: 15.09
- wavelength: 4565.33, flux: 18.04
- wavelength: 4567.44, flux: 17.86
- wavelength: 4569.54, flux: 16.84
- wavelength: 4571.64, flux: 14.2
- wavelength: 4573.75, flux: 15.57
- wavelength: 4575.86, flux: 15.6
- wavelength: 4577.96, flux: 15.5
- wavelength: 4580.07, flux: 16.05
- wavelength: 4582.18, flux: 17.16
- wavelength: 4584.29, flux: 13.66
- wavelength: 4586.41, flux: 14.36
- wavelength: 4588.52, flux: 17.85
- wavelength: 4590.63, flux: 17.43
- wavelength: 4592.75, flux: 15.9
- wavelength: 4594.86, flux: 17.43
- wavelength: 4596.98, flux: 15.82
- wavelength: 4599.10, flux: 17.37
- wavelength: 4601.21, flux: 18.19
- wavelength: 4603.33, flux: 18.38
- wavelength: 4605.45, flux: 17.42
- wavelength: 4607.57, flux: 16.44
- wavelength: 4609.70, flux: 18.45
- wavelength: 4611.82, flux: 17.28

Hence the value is -0.23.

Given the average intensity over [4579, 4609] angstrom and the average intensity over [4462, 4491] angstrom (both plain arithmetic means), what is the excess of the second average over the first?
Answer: -1.9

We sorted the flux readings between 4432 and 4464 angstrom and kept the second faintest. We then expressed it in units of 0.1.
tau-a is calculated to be 128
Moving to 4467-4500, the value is 135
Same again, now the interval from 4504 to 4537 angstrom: 137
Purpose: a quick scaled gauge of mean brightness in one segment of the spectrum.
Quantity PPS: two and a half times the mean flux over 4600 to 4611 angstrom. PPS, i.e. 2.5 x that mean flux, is 44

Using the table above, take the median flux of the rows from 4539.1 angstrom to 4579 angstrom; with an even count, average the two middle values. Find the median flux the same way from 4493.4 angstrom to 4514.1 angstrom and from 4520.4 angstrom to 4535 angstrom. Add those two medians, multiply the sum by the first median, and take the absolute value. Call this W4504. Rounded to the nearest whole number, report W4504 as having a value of 506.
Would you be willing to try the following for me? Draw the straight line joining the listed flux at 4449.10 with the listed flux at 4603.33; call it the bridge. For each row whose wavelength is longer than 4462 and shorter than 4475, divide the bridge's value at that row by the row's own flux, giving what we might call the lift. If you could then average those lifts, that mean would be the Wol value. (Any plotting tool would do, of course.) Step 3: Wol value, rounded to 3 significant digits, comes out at 1.12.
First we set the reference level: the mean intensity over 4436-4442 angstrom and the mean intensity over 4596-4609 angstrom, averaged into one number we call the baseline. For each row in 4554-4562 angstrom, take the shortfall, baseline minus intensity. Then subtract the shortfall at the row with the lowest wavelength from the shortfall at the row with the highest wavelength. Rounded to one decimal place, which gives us -1.6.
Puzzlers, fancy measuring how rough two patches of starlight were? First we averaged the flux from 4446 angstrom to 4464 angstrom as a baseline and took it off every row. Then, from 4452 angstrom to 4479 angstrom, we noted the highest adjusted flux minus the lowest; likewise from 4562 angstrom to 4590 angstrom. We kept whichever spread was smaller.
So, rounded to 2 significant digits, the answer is 4.4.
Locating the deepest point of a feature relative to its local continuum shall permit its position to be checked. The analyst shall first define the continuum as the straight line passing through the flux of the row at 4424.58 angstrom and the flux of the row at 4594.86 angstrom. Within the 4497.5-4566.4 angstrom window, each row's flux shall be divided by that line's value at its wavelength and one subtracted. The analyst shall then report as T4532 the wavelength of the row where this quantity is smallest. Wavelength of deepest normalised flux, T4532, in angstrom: 4523.48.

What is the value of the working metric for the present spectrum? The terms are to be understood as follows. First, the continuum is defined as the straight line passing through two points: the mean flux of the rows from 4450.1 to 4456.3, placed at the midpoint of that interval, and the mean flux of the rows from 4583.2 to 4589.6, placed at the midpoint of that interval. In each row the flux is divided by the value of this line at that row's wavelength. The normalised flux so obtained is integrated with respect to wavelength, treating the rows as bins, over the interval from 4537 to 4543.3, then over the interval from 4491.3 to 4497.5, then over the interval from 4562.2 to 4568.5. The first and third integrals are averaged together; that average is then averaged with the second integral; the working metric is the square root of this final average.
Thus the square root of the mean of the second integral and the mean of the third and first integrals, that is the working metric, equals 2.64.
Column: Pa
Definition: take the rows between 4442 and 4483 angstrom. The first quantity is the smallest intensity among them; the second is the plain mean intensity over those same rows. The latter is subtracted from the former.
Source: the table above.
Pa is -1.7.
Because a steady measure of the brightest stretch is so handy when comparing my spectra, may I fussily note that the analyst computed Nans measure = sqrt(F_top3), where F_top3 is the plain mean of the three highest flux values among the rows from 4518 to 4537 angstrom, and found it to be 4.04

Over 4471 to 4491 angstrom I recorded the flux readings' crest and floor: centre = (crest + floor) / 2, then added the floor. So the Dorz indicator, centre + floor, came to 28.6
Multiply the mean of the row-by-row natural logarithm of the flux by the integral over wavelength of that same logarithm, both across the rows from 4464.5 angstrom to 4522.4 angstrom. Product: 434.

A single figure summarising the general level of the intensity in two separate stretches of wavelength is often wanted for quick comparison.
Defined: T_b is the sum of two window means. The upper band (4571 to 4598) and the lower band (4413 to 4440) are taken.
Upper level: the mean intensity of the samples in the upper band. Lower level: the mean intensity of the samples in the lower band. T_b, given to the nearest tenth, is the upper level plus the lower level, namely 29.5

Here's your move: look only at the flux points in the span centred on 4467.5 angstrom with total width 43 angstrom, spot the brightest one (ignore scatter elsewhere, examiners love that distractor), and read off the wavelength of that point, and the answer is 4475.82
